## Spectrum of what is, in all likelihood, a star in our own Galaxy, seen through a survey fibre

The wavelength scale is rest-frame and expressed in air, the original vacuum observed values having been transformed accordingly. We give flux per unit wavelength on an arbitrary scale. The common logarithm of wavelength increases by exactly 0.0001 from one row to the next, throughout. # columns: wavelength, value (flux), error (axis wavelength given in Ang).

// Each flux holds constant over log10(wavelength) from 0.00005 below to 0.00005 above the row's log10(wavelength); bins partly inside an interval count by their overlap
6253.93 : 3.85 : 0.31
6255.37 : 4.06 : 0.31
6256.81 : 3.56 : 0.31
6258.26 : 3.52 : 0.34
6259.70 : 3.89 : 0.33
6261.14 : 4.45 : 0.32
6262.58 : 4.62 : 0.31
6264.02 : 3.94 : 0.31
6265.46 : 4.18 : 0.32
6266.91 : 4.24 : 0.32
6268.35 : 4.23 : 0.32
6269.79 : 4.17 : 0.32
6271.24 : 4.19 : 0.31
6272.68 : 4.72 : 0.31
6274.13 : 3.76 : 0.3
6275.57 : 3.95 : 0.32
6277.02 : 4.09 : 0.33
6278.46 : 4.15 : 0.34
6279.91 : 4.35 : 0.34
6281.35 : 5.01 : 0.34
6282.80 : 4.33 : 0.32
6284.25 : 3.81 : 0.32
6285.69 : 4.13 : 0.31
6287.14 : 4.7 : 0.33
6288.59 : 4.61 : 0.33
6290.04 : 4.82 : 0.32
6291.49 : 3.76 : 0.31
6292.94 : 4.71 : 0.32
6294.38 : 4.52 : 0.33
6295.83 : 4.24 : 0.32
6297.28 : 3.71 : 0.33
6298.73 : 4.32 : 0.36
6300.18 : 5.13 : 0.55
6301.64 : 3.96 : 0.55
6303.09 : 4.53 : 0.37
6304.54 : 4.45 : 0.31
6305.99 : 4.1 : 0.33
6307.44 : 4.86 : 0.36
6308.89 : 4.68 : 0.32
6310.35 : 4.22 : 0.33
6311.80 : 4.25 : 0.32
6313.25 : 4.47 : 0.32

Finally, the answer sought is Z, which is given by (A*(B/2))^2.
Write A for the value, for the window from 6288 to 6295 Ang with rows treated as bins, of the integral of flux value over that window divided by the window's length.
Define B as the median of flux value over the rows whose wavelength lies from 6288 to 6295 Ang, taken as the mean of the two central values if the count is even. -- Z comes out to 107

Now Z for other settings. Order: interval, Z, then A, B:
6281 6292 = 96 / 4.38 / 4.5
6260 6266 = 85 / 4.28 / 4.3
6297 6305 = 92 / 4.38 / 4.4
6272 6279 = 71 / 4.13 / 4.1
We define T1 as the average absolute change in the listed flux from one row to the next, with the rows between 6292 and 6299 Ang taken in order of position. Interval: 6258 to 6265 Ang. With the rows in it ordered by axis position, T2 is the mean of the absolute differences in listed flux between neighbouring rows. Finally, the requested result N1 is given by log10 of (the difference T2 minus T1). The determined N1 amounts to -1.4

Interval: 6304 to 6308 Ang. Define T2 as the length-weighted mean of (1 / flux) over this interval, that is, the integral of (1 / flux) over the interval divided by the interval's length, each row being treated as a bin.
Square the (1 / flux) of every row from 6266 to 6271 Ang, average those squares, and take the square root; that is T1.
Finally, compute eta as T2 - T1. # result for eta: -0.012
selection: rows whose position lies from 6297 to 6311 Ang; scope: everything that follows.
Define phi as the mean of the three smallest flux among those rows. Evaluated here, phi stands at 3.92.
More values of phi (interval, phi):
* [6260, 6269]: 4.12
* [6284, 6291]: 4.18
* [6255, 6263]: 3.66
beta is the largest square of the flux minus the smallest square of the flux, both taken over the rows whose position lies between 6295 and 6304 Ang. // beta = 13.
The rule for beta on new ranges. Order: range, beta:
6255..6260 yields 4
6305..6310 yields 7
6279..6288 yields 11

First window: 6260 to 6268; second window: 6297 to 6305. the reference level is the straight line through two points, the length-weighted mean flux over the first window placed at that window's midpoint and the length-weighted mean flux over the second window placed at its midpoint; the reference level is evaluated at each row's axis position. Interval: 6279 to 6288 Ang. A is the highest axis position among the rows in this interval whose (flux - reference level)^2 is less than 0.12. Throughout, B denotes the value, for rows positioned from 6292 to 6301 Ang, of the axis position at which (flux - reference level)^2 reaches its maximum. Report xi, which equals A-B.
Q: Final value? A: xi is -14.5 Ang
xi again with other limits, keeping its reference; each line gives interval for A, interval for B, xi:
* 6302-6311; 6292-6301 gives 10.2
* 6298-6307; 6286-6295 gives 14.5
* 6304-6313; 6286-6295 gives 20.3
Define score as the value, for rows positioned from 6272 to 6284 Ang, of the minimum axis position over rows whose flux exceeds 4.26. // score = 6272.68 Ang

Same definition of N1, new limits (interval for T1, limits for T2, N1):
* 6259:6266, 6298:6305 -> -0.6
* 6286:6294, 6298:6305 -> -1.1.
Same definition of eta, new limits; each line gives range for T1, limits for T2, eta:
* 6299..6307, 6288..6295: -0.003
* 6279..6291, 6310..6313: 0.008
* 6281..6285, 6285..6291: -0.011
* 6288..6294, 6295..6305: 0.006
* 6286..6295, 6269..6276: 0.018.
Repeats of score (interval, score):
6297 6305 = 6298.73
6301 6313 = 6303.09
